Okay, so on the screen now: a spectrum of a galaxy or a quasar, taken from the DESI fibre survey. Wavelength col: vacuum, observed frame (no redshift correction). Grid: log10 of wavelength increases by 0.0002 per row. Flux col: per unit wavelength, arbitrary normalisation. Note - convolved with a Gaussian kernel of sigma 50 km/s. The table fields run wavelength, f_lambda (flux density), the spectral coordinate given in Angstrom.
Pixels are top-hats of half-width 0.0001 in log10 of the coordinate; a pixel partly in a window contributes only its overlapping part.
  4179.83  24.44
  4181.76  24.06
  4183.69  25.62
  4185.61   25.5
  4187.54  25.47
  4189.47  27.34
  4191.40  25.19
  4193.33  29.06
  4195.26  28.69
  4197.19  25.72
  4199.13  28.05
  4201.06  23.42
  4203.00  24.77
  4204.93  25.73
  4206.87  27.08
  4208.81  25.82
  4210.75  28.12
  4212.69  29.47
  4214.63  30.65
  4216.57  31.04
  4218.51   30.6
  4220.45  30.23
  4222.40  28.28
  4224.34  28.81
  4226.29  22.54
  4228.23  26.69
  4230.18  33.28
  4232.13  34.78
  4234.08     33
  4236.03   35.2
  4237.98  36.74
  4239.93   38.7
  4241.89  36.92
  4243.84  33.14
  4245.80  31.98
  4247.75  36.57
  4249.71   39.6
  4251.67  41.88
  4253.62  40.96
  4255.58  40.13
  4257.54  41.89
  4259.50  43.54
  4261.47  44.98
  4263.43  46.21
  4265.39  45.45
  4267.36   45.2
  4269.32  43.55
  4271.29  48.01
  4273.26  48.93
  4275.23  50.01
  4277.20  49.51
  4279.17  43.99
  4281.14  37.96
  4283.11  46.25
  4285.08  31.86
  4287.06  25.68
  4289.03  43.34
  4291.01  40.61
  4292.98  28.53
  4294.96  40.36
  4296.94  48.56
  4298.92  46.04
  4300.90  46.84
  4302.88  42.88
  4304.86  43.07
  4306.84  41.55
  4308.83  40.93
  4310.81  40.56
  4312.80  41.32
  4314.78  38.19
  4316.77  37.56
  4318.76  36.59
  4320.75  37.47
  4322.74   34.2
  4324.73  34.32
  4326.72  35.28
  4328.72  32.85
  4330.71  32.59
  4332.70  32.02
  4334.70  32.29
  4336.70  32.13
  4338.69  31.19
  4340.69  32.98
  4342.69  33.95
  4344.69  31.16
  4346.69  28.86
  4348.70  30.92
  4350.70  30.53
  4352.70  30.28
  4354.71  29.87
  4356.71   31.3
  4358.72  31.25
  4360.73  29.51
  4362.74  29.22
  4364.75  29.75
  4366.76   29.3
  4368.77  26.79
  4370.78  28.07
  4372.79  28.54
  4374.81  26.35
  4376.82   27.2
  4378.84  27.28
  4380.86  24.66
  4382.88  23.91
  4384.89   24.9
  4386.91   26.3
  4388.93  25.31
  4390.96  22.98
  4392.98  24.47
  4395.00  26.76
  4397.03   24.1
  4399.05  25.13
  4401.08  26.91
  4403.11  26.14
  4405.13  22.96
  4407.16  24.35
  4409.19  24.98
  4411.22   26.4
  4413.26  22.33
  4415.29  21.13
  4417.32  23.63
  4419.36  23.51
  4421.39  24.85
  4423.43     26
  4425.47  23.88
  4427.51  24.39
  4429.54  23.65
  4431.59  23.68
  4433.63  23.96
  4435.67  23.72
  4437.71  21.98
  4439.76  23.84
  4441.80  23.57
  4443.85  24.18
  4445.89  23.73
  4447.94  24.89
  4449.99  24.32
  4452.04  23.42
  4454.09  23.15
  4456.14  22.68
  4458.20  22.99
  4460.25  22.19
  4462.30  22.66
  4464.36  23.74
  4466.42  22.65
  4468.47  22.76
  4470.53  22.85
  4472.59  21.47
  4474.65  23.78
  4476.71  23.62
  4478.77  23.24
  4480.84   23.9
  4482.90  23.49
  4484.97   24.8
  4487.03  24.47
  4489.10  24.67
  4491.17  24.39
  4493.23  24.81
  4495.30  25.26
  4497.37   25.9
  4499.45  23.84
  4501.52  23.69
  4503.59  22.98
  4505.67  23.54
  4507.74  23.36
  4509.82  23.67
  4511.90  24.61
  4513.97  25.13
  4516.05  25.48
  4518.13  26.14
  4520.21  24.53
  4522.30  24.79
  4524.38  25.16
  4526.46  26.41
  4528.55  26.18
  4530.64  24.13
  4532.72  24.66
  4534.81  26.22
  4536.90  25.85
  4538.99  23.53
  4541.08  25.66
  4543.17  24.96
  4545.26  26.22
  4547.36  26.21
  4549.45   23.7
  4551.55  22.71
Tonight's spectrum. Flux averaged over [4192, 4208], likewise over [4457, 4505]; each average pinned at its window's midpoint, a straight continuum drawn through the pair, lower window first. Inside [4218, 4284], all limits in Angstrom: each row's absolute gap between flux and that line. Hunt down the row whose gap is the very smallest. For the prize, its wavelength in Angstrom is 4228.23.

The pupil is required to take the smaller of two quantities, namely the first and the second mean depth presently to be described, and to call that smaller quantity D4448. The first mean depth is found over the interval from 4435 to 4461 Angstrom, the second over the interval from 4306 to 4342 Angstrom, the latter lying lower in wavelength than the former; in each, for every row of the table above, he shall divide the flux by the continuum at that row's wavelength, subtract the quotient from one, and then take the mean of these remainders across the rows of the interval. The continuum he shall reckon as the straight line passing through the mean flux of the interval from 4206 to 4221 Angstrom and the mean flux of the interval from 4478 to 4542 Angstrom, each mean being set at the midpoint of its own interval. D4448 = -0.30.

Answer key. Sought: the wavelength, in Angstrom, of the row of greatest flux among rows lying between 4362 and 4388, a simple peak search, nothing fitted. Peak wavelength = 4364.75 Angstrom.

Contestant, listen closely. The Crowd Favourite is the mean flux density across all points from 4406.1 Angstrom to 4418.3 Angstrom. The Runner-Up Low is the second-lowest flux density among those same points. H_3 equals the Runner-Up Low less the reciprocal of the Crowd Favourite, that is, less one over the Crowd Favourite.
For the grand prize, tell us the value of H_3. 22.3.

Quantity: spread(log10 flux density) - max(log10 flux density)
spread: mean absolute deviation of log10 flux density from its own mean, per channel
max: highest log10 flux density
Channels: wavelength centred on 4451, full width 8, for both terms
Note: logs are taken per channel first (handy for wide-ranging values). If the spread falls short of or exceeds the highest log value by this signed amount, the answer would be -1.38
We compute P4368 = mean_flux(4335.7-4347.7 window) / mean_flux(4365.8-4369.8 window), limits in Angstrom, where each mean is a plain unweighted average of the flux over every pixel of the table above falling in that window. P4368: 1.13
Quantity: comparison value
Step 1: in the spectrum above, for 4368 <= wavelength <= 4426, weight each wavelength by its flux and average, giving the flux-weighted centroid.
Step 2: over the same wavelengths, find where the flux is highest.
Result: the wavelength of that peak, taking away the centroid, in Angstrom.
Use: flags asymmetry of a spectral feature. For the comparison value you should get -23.6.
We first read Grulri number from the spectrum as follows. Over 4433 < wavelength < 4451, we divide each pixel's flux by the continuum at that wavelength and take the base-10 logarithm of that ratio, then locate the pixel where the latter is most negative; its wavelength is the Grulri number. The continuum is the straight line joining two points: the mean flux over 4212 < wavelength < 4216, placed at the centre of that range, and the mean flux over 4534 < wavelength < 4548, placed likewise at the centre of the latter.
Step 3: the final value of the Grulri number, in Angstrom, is 4437.71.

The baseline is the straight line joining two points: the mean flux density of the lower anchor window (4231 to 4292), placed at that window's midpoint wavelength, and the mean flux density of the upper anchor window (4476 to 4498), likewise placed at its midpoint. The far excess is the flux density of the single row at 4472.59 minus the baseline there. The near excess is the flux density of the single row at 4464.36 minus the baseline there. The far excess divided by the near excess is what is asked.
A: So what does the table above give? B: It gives 1.7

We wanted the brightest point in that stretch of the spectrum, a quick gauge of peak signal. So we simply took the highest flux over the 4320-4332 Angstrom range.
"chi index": 37.47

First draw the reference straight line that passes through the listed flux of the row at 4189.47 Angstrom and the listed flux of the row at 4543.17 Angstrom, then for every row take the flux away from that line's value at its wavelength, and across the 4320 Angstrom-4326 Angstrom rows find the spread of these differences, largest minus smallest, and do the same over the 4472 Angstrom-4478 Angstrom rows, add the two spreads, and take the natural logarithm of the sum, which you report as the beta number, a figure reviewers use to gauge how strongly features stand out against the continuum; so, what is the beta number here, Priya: 1.7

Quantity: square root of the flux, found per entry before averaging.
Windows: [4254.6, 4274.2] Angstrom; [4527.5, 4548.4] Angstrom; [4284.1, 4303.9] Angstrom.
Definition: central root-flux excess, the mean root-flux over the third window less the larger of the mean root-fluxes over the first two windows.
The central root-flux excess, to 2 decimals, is -0.44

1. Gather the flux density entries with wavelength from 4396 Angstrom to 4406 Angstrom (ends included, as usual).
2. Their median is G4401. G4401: 25.1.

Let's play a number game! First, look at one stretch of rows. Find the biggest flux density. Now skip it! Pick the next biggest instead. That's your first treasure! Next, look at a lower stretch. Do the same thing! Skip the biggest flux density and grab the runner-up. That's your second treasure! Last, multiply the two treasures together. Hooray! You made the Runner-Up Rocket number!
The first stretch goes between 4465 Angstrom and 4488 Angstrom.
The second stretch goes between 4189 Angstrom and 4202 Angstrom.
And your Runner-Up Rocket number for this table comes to 702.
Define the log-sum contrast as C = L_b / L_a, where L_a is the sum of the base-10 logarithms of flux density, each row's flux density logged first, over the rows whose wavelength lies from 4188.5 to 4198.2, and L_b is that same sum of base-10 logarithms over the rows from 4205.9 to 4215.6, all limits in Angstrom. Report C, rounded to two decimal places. 1.01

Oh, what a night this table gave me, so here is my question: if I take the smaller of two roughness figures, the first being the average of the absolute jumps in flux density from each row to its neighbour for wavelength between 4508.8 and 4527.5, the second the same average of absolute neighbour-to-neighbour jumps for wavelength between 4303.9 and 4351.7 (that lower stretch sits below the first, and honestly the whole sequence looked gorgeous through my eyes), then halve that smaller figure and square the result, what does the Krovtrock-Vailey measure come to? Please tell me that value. 0.139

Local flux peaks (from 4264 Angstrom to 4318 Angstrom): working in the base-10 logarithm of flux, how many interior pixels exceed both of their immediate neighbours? 7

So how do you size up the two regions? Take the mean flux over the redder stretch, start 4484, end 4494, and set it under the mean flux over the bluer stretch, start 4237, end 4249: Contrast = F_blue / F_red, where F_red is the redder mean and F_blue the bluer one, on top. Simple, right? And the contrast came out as 1.45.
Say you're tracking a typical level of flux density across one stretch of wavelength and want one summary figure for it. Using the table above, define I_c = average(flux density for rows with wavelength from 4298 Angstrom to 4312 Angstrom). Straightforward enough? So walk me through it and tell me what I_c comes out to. 43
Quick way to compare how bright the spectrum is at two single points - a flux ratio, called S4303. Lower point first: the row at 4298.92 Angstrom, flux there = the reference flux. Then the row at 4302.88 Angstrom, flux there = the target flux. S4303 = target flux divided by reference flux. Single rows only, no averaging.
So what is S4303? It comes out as 0.9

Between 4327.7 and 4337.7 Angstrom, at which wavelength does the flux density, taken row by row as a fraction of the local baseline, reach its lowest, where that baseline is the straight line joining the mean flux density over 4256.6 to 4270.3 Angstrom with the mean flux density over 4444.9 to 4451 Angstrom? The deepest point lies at 4332.70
